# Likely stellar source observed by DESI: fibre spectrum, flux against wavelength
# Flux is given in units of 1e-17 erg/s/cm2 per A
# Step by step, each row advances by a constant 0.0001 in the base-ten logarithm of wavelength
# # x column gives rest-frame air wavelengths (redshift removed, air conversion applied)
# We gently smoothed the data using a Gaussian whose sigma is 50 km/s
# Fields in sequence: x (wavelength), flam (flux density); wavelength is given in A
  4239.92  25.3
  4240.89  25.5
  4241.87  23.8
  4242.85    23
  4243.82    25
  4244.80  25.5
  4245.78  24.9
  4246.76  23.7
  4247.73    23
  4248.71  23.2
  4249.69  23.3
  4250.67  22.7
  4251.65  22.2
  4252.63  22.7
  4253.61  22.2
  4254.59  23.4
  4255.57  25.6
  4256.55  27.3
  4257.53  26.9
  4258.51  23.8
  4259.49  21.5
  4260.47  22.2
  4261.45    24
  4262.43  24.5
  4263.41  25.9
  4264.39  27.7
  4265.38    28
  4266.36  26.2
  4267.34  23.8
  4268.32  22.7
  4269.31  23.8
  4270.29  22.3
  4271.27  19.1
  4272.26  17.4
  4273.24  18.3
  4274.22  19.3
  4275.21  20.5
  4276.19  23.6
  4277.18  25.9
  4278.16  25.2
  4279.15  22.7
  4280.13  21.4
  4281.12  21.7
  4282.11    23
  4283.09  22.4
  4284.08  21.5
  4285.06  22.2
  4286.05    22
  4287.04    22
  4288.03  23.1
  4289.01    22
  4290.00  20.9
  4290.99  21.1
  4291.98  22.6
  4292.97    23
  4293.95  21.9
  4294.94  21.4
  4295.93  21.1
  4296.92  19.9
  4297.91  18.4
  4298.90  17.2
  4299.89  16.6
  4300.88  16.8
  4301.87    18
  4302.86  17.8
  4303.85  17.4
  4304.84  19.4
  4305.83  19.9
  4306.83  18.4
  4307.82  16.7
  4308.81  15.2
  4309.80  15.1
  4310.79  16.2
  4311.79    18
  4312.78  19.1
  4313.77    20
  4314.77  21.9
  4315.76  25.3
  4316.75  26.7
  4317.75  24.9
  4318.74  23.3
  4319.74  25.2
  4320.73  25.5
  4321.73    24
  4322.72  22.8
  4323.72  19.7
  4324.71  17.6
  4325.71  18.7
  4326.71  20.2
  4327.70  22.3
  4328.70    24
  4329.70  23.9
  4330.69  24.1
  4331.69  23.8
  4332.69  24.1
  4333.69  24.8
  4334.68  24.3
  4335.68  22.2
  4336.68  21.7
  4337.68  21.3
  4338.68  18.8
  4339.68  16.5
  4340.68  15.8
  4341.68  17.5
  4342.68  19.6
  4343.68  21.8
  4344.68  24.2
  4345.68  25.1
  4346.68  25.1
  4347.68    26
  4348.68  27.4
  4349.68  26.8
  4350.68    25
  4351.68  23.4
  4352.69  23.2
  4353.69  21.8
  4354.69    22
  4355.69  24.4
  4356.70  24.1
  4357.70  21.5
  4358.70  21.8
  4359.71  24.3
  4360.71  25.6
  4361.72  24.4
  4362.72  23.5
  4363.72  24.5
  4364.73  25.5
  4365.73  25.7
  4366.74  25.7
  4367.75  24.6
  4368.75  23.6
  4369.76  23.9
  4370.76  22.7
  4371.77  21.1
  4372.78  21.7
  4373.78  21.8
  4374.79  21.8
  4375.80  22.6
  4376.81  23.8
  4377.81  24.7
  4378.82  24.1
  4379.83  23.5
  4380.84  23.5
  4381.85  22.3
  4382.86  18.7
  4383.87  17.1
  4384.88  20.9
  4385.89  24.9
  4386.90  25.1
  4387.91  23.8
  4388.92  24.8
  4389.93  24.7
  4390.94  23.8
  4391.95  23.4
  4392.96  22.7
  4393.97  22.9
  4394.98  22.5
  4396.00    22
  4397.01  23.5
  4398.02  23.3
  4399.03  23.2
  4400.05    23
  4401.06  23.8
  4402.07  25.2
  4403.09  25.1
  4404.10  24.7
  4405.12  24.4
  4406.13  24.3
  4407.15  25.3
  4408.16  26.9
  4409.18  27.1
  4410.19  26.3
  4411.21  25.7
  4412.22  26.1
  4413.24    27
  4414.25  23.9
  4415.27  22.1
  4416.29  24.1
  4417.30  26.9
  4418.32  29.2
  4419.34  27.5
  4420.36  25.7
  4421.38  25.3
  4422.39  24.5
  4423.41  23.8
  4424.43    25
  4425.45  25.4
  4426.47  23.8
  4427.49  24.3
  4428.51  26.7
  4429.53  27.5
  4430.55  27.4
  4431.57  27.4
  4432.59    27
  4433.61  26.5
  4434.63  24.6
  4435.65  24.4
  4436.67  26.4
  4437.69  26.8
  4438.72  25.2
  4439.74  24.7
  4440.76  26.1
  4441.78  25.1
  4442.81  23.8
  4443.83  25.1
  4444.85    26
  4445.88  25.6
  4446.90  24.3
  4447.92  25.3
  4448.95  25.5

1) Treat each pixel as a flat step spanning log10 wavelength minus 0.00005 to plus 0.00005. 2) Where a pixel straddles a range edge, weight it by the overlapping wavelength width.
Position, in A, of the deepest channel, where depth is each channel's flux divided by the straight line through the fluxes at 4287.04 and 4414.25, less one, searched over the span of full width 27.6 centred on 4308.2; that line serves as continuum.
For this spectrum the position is 4309.80 A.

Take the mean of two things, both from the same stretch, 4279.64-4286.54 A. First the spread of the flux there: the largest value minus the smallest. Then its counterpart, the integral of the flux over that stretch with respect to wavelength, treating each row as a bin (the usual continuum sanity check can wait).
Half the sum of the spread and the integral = 77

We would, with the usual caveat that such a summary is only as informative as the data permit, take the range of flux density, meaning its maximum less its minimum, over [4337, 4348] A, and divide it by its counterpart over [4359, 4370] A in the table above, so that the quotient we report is 4.6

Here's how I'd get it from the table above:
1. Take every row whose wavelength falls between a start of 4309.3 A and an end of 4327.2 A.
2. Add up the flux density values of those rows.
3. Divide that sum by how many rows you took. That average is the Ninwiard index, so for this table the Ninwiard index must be 21.3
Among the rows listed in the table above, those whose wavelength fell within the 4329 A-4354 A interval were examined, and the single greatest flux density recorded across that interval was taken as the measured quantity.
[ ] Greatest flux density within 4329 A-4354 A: 27.4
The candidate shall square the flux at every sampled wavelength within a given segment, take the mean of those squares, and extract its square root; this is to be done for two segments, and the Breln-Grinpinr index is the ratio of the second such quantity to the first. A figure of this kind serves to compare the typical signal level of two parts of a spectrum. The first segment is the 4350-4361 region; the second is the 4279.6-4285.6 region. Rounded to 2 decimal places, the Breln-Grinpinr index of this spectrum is 0.94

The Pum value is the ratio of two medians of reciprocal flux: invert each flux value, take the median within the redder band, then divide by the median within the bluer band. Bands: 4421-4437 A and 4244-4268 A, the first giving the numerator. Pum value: 0.94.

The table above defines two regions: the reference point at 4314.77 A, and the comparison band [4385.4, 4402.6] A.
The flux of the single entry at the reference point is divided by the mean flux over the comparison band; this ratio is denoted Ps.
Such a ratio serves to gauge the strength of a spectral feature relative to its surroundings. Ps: 0.925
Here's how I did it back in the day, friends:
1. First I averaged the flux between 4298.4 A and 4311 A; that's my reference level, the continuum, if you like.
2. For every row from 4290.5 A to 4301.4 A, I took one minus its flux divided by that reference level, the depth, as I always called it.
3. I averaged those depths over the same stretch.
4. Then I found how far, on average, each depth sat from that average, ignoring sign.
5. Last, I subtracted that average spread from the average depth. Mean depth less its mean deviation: -0.27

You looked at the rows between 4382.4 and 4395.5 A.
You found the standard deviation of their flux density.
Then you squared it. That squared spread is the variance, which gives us 6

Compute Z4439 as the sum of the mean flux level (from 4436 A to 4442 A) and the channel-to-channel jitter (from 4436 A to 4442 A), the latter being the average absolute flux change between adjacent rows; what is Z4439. 26.7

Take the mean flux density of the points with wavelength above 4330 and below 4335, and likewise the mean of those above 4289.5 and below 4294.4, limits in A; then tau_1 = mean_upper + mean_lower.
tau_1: 46.1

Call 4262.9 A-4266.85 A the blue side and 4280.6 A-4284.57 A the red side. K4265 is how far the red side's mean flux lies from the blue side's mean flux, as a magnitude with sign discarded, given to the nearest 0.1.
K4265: 4.8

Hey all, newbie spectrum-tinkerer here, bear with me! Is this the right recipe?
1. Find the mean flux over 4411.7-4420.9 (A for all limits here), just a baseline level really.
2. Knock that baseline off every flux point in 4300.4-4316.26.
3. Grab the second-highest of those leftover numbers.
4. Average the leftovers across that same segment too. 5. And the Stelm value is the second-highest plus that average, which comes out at -11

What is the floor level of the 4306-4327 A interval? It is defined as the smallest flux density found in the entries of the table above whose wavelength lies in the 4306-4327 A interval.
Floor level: 15.1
